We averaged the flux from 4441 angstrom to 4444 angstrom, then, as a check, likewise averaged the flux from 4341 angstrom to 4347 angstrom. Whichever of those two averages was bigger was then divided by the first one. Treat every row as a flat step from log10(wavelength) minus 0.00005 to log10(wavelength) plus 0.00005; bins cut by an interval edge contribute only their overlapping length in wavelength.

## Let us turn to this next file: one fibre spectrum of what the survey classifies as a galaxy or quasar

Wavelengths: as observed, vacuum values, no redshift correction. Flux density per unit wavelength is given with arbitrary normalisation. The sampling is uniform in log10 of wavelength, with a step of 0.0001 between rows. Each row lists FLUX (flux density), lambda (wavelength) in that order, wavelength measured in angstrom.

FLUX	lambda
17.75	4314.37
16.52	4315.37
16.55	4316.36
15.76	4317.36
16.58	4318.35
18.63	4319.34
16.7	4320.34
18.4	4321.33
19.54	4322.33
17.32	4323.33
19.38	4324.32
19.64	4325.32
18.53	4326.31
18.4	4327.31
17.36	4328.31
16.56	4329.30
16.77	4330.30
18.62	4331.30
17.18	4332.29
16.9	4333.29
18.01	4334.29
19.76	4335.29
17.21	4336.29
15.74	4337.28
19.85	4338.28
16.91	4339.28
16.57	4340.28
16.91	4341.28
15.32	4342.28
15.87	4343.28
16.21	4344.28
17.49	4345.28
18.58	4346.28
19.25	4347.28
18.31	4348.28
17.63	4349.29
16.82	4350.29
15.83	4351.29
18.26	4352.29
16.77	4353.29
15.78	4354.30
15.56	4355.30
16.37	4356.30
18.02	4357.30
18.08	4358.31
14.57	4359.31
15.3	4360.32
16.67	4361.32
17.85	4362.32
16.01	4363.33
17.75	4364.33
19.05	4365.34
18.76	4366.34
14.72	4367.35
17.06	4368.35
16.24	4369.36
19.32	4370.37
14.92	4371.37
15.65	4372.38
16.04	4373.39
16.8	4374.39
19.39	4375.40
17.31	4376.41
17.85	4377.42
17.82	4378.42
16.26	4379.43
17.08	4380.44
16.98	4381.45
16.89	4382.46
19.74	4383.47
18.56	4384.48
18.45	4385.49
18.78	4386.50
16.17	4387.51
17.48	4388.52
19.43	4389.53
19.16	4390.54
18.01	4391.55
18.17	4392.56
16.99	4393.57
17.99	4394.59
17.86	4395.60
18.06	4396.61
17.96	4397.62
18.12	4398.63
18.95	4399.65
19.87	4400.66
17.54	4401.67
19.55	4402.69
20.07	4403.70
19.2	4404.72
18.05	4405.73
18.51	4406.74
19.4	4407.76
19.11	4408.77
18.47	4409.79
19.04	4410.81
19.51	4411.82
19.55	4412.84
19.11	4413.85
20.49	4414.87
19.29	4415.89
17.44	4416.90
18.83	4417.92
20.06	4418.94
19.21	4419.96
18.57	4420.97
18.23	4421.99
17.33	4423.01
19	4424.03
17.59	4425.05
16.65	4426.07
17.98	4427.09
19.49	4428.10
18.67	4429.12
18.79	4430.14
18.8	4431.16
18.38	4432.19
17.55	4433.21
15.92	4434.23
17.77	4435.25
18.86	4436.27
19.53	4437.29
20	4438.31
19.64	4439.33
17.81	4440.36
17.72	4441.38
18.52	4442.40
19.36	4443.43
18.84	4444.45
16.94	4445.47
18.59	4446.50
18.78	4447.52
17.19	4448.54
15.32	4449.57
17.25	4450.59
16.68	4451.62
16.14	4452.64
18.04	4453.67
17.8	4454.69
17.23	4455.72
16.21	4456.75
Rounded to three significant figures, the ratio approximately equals 1.00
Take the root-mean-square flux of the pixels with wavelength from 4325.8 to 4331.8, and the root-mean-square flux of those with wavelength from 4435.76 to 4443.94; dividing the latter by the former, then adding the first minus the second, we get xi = -0.2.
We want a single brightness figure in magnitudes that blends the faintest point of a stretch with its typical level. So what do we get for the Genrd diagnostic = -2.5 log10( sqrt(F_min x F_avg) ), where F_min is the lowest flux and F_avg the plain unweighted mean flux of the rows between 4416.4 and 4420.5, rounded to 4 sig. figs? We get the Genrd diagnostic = -3.147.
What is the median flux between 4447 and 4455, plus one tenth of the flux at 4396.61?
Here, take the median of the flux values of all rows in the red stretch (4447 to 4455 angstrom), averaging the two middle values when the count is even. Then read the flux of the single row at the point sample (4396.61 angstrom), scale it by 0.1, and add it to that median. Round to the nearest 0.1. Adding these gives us 19.0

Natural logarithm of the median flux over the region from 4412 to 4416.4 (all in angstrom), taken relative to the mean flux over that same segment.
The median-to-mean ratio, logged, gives -0.010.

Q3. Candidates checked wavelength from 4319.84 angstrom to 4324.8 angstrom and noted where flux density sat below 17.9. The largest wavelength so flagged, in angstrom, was 4323.33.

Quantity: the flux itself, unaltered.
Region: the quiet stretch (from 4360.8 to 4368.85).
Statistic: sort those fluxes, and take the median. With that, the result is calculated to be 17.4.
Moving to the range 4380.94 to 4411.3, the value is 18.5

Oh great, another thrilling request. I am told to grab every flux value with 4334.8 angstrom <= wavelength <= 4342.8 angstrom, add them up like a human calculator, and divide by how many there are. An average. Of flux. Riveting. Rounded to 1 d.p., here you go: 17.3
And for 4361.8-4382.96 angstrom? 17.1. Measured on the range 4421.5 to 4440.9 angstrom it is 18.3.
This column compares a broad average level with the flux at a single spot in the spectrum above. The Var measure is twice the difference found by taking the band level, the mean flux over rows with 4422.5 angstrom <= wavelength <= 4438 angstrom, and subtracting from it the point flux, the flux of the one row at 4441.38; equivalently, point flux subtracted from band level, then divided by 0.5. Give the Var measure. 1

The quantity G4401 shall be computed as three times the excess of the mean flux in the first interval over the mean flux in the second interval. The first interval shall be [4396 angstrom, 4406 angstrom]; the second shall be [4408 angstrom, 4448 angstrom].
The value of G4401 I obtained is 0.4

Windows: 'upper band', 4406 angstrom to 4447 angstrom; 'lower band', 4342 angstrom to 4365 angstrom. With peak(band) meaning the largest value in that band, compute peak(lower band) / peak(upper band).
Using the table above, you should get 0.94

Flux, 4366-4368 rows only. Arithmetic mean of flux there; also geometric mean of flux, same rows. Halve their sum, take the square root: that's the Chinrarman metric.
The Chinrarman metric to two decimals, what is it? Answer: 4.08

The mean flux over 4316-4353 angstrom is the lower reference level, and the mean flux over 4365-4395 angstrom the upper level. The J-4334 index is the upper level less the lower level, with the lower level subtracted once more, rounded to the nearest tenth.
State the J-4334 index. -17.5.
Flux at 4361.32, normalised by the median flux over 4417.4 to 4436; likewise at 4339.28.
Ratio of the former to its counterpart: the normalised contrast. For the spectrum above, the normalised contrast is 0.99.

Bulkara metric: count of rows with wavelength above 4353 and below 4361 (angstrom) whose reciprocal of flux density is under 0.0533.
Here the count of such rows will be 0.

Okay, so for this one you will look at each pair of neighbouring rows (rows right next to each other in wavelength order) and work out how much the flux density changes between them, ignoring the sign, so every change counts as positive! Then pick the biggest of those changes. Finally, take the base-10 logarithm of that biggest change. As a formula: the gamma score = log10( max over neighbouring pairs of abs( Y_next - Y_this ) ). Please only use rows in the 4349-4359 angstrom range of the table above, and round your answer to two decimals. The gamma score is 0.39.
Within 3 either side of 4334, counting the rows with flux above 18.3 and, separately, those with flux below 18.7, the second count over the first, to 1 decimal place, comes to 2.5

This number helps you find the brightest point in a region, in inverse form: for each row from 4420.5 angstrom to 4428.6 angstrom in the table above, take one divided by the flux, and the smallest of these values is 0.0513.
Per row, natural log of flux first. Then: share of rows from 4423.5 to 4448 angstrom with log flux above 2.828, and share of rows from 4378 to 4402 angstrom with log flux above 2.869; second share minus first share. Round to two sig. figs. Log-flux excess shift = -0.25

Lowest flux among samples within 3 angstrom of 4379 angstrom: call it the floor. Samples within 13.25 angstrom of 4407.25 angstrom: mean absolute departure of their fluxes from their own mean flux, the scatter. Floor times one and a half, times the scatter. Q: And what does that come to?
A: 16.9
